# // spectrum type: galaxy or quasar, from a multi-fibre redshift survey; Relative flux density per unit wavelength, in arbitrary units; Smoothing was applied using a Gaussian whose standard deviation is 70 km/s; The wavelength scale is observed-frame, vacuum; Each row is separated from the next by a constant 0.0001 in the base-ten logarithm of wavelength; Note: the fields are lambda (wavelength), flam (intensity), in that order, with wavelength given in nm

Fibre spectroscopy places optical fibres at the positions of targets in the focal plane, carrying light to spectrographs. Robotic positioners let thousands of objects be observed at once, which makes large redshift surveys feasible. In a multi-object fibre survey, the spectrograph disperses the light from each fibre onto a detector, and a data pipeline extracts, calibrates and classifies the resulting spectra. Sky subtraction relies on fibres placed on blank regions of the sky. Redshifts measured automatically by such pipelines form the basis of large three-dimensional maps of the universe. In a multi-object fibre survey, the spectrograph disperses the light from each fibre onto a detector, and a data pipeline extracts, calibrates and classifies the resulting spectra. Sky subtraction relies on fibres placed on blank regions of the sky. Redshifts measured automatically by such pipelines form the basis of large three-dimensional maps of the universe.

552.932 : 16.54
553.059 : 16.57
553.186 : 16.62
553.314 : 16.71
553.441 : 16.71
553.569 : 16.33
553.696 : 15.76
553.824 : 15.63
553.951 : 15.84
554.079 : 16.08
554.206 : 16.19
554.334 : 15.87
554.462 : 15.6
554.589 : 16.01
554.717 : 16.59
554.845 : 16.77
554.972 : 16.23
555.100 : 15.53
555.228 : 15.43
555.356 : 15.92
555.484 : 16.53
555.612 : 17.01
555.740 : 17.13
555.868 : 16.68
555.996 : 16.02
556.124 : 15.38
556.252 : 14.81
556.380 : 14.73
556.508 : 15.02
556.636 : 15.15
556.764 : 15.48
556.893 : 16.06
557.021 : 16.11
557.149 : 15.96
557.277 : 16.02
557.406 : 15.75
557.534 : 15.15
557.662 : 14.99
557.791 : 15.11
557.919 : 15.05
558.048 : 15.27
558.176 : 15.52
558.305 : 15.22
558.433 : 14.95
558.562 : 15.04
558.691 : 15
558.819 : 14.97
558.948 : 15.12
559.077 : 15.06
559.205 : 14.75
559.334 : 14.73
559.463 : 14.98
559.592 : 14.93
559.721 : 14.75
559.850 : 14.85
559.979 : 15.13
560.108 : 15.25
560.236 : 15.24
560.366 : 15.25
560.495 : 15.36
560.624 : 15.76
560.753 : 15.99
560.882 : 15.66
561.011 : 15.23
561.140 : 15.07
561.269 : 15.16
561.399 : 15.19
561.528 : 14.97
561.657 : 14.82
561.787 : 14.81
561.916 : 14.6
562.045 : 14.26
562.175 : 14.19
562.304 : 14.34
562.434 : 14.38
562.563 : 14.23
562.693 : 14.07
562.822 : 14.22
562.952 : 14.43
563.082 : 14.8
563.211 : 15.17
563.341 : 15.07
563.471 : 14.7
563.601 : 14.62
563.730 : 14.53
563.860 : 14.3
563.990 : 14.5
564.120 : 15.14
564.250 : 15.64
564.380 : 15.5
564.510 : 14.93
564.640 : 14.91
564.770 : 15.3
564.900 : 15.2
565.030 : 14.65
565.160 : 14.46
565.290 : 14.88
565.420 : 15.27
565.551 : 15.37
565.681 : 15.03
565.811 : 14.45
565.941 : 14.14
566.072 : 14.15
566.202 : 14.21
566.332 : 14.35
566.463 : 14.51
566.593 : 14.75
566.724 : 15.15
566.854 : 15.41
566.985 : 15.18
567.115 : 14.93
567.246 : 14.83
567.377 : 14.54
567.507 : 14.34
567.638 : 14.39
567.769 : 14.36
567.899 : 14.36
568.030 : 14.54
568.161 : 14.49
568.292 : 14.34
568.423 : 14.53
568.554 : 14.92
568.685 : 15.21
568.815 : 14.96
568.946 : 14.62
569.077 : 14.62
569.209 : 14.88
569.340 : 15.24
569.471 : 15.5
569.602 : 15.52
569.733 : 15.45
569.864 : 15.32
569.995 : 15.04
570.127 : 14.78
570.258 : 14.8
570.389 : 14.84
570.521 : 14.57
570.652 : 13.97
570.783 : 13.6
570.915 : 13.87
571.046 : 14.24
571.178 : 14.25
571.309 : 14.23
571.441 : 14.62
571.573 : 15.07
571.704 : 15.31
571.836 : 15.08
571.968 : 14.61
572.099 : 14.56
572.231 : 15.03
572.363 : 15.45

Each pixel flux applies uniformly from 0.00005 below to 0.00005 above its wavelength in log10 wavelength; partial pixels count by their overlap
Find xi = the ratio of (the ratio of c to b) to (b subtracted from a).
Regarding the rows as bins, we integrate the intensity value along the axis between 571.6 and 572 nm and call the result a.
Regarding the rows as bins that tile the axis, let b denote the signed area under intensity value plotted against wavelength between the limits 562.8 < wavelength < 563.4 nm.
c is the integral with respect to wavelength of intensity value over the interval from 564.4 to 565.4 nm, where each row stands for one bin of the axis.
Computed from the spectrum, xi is -0.6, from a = 6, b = 8.9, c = 15.0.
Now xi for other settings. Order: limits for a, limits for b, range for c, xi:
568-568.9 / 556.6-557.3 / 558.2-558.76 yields 0.4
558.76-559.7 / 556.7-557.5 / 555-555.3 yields 0.3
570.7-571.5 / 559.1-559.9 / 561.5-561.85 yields -0.8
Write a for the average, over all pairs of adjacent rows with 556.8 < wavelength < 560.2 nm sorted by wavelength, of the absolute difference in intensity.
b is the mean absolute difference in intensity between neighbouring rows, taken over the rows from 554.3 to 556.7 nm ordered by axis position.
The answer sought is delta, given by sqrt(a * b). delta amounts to 0.26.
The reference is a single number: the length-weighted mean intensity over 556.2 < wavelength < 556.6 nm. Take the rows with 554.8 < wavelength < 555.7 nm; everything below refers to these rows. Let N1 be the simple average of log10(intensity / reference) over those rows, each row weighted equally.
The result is 0.036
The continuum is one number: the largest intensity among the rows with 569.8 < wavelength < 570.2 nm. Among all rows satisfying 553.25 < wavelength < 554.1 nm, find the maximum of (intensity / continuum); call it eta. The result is 1.09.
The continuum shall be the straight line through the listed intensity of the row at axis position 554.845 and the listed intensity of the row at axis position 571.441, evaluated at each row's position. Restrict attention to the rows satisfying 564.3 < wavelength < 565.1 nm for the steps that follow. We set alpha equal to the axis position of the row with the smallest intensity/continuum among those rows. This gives 565.030 nm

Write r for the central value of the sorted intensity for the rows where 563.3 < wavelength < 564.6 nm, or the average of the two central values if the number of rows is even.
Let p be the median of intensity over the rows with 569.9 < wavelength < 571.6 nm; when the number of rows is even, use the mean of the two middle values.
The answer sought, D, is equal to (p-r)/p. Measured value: -0.017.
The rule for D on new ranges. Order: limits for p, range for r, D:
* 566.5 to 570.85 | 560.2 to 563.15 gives -0.001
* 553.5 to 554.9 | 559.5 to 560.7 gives 0.048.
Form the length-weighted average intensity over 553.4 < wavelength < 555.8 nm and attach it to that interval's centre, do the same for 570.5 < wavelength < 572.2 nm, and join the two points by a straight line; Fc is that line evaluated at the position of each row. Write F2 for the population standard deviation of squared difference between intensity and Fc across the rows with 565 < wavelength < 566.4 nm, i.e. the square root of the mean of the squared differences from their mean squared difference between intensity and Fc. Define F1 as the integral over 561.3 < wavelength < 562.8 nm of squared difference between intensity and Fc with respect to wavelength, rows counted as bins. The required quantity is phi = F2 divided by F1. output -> 0.2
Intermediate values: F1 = 1.3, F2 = 0.27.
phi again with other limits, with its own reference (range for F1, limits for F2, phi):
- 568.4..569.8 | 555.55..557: 1.4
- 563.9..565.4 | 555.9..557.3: 2.4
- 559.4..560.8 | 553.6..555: 0.3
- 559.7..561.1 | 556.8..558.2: 1.0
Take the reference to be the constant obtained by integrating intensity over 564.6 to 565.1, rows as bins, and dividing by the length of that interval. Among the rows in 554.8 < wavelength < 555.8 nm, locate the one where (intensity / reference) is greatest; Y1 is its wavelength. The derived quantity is 555.740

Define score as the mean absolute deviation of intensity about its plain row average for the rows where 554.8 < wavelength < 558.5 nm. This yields 0.57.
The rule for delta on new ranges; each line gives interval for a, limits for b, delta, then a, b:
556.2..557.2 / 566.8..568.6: 0.19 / 0.23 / 0.16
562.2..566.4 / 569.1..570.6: 0.21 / 0.26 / 0.17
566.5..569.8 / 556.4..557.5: 0.21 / 0.19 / 0.22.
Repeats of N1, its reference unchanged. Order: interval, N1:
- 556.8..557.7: 0.023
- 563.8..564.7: 0.003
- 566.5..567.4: 0.002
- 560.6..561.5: 0.016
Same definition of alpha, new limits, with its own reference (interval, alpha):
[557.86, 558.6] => 558.433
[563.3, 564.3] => 563.860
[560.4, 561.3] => 561.140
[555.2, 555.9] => 555.228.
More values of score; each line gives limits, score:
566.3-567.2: 0.31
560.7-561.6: 0.29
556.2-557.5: 0.47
